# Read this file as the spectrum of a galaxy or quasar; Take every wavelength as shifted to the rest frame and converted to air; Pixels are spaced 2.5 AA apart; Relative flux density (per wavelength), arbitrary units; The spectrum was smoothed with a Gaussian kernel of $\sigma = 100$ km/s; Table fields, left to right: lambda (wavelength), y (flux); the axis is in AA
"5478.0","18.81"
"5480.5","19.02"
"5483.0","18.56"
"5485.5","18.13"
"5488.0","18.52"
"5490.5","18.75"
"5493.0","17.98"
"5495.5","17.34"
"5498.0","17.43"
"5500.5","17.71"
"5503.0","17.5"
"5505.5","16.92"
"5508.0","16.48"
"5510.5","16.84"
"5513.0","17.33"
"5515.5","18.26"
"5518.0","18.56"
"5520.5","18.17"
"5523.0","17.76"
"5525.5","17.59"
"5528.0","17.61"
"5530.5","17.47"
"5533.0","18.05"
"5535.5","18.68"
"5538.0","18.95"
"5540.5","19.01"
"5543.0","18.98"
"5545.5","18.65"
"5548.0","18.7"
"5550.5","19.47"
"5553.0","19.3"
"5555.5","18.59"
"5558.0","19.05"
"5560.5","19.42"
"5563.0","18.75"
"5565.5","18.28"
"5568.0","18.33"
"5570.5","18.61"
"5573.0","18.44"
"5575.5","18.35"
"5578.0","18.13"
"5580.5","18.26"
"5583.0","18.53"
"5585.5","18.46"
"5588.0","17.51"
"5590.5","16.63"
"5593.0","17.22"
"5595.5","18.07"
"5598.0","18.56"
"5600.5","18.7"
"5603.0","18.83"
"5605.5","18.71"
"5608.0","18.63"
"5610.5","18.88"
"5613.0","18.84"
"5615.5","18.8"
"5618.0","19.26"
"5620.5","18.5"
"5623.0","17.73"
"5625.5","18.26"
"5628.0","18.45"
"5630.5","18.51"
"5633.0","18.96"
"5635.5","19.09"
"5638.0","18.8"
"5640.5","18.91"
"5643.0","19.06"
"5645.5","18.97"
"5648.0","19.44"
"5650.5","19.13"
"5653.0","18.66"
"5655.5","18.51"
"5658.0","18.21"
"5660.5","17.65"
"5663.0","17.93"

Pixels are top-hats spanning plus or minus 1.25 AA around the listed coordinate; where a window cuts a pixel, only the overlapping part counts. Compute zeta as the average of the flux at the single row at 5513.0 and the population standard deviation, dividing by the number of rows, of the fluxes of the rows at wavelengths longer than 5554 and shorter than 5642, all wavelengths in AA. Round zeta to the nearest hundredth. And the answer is 8.94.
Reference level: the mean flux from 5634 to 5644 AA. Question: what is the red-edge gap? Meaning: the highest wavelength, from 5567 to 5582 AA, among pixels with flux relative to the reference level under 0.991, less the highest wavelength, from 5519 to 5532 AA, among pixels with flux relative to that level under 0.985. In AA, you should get 50.0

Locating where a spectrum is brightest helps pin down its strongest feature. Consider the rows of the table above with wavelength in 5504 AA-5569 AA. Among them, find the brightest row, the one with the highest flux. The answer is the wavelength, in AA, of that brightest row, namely 5550.5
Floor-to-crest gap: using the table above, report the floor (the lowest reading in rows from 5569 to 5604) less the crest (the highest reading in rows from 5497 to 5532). -1.9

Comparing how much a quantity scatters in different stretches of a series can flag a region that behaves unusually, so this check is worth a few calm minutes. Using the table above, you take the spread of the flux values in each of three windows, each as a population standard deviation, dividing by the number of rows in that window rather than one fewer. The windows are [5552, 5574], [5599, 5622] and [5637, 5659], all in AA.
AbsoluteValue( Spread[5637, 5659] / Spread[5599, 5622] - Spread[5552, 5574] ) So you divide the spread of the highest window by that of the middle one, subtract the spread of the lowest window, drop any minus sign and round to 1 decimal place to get 1.3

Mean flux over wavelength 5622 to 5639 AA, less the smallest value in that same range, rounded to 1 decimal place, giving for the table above 0.8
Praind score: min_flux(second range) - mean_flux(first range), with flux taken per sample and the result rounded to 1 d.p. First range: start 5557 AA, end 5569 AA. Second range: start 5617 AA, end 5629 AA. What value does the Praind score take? -1.0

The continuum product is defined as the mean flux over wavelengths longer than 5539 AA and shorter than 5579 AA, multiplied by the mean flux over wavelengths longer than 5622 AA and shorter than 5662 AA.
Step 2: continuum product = 350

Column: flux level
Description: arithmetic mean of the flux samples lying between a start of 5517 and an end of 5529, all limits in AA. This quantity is 17.9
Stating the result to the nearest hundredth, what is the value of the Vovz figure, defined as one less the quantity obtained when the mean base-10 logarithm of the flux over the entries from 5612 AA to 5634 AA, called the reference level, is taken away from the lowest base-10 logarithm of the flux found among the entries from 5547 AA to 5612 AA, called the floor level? 1.05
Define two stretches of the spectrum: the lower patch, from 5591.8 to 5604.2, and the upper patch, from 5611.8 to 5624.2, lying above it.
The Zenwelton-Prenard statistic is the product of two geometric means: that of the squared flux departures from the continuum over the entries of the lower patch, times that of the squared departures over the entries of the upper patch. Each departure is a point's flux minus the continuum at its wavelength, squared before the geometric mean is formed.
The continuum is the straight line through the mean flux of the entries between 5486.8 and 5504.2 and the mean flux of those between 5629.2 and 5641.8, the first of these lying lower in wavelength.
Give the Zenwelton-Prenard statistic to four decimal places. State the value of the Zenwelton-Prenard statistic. 0.0034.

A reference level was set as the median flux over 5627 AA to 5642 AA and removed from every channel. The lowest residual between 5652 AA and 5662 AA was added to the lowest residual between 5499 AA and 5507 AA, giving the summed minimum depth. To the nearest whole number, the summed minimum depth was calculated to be -3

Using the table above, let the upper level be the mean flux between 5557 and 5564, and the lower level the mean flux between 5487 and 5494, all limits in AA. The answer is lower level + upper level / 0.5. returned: 56.6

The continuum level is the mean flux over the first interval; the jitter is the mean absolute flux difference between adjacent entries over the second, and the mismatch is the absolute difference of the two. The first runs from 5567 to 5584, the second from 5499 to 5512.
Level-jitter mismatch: 18.0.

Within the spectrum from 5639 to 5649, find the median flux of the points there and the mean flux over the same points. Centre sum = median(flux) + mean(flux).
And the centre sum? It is 38.1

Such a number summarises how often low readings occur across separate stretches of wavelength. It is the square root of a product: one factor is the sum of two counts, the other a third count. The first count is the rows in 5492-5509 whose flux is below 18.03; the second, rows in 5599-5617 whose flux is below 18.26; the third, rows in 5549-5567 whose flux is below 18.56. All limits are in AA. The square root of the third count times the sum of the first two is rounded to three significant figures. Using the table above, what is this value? 2.65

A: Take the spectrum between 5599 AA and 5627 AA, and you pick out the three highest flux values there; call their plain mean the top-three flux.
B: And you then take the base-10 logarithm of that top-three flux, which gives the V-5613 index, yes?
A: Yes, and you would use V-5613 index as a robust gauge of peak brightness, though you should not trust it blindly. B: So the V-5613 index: 1.28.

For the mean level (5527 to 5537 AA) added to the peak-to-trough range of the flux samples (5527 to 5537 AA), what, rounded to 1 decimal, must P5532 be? 19.2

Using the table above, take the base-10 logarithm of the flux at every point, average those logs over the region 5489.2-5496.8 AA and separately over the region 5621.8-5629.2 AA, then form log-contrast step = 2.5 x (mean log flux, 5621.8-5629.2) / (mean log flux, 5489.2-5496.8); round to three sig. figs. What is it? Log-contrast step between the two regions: 2.51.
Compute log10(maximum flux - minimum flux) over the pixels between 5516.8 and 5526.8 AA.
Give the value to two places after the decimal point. -0.01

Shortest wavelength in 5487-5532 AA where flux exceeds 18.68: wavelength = 5490.5 AA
